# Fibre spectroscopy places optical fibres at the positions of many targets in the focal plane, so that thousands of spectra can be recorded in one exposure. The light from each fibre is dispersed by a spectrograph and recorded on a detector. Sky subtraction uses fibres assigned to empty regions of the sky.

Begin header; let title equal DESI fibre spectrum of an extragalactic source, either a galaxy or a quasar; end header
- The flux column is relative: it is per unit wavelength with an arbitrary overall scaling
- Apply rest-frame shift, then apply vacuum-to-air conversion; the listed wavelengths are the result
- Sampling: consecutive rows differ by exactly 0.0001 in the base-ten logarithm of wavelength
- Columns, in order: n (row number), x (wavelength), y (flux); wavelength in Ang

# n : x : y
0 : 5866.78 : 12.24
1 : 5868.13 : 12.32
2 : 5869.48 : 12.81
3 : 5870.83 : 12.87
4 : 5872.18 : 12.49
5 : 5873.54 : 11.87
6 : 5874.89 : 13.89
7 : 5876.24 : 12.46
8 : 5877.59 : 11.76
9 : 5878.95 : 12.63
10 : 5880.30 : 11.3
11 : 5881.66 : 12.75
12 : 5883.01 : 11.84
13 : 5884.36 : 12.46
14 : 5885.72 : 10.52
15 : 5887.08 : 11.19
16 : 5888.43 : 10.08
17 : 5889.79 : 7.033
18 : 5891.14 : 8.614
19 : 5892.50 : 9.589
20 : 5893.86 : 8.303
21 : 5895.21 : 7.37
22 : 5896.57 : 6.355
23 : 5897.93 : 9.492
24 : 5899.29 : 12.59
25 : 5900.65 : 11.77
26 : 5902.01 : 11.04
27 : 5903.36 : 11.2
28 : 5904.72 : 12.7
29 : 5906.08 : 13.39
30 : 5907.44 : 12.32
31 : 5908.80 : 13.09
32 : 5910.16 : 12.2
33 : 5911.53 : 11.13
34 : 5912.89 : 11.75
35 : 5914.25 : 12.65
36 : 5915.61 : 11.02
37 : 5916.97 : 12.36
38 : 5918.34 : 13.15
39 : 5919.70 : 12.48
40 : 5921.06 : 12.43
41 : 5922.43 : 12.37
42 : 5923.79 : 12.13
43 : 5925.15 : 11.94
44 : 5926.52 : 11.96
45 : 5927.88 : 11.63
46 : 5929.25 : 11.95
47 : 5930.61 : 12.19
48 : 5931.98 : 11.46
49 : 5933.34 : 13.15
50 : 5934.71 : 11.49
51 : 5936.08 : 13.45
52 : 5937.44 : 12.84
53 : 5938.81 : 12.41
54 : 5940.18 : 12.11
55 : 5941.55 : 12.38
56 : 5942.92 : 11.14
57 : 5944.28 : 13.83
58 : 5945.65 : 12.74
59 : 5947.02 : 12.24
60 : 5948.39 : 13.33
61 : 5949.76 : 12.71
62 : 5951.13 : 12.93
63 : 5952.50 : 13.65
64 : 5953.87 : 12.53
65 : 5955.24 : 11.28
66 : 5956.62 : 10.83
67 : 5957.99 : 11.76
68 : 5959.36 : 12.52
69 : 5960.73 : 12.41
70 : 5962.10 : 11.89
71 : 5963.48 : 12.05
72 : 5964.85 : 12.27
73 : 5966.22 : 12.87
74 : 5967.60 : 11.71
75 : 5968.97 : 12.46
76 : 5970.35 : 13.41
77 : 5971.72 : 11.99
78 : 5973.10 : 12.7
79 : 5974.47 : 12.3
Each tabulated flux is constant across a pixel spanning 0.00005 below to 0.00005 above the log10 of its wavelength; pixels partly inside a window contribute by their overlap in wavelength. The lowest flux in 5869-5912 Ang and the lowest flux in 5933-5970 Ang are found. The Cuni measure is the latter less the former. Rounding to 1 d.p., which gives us 4.5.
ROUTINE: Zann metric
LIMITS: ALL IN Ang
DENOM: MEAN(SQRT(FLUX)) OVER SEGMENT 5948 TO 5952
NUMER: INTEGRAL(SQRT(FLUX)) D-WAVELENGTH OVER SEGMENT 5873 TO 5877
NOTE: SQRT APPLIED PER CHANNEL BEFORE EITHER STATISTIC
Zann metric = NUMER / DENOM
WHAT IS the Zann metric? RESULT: 4.0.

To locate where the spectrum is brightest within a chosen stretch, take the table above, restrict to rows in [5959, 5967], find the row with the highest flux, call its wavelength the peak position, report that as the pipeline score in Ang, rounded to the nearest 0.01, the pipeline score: 5966.22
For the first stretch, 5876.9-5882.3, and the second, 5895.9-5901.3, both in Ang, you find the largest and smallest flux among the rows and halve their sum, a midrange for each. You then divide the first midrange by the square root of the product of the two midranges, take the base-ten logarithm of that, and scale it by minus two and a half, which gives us -0.13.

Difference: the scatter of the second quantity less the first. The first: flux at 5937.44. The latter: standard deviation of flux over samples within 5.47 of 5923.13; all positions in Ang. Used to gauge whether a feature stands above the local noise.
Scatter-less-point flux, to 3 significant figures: -12.4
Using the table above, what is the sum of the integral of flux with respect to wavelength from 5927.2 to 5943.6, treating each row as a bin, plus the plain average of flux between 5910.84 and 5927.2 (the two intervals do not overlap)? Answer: 212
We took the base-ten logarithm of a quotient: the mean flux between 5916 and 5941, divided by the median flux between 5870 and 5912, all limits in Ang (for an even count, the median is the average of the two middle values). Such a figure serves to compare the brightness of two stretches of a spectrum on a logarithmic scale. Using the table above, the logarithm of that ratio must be 0.019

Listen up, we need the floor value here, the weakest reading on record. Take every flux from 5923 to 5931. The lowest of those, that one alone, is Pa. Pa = 11.63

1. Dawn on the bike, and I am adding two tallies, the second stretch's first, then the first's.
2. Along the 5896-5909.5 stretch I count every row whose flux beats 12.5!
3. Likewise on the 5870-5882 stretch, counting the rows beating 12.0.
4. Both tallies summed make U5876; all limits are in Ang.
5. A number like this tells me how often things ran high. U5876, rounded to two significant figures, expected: 10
